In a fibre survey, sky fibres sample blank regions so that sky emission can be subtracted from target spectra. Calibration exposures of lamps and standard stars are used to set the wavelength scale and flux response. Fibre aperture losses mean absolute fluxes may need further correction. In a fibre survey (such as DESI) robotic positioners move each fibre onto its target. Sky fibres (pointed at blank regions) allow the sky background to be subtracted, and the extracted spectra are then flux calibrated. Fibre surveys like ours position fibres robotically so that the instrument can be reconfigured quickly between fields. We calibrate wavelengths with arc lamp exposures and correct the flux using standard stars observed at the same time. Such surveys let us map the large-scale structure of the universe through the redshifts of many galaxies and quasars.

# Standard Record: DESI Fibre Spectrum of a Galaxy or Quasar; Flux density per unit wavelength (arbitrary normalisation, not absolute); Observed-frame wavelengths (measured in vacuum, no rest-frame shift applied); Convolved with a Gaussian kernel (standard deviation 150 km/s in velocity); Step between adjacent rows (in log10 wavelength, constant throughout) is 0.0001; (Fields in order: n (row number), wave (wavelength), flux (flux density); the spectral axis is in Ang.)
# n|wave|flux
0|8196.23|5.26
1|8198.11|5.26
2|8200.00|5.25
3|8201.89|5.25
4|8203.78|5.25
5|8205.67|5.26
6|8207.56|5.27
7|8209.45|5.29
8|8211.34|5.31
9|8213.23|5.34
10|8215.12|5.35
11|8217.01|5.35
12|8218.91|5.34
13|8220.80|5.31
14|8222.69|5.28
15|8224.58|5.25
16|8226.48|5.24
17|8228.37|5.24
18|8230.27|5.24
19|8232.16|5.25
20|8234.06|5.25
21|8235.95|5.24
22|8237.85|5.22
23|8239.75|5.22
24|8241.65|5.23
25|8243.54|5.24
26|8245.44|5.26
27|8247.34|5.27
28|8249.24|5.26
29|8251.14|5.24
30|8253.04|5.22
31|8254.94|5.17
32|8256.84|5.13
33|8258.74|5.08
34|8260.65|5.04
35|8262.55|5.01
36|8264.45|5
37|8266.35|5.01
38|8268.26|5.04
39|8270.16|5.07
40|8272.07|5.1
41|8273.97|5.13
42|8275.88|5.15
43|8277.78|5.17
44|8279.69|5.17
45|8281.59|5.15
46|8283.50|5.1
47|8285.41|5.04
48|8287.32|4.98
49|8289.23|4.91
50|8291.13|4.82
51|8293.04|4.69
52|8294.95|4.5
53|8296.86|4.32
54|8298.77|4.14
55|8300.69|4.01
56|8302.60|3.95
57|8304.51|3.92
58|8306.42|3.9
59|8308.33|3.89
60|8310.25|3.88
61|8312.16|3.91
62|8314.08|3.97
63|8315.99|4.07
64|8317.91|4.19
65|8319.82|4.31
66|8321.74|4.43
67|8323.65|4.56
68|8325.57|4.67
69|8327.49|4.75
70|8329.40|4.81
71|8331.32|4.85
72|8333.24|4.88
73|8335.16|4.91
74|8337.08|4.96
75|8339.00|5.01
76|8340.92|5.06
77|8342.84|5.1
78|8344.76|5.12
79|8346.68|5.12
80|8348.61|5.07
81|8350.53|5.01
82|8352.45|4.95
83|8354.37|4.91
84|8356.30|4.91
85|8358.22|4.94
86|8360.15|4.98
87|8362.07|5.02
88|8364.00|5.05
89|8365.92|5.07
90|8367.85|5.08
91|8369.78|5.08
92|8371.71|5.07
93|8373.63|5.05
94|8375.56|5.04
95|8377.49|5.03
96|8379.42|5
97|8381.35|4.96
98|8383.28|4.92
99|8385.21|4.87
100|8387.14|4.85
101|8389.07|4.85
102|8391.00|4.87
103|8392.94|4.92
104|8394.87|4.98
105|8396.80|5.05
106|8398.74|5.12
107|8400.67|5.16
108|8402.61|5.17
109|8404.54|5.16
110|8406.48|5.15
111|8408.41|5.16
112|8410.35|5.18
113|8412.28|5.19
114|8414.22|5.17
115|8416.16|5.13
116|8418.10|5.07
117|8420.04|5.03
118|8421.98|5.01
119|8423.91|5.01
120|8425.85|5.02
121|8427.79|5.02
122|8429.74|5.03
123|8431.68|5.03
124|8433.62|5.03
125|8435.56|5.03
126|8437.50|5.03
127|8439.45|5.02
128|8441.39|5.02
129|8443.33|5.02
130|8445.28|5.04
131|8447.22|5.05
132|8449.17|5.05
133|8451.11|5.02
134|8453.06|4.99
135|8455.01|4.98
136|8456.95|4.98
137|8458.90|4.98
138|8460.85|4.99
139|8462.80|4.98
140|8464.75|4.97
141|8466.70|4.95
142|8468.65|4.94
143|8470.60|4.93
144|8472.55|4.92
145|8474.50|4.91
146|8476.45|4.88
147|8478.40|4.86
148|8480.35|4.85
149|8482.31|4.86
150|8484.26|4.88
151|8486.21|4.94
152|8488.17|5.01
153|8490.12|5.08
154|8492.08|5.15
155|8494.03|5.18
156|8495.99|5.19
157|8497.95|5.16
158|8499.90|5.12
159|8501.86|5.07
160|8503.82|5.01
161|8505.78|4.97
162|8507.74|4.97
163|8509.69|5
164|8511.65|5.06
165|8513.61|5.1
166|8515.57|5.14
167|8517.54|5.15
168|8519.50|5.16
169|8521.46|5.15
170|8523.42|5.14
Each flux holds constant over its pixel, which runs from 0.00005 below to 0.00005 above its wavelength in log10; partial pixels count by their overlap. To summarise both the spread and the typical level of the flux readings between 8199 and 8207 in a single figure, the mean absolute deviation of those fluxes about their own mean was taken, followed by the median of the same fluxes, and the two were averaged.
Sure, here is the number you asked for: 2.63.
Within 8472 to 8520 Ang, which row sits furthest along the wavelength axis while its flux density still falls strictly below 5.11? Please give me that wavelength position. 8513.61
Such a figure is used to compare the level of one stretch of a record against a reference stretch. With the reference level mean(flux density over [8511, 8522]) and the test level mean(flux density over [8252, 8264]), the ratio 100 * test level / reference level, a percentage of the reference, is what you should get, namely 100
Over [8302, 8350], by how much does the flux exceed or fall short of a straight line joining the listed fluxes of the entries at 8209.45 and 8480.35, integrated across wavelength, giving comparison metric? -27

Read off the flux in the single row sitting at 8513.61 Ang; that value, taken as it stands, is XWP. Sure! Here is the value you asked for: 5.1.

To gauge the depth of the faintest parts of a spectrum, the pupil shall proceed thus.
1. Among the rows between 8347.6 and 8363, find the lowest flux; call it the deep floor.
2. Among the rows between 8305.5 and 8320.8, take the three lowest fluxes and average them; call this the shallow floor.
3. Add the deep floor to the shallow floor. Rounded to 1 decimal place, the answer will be 8.8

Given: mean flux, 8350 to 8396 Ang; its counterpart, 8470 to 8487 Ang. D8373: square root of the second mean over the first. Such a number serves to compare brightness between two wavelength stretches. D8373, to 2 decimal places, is 0.99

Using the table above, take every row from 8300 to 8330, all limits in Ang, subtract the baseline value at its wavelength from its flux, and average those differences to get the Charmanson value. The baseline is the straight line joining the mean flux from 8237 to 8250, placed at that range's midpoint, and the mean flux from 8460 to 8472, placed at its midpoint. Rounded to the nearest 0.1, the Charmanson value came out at -1.0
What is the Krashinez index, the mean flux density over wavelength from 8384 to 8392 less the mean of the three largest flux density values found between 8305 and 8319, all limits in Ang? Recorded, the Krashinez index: 0.78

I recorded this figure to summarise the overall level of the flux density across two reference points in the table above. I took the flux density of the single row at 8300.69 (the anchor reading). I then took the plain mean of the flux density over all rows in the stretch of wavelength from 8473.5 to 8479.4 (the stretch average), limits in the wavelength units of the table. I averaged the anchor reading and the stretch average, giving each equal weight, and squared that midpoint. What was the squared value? 19.8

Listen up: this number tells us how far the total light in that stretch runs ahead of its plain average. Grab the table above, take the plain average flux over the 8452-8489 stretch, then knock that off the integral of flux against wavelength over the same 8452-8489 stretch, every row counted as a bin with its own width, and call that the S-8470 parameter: 178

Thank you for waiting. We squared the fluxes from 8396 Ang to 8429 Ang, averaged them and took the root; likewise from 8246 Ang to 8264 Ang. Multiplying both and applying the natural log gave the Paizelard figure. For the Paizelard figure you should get 3.27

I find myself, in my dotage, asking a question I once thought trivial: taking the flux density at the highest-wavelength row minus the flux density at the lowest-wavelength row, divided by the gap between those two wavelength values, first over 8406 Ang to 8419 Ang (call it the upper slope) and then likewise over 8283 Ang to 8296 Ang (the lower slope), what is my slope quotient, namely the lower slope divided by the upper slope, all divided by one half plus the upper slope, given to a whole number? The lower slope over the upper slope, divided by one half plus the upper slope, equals 15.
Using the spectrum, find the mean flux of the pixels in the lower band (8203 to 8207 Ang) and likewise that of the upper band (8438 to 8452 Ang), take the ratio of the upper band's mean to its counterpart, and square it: 0.92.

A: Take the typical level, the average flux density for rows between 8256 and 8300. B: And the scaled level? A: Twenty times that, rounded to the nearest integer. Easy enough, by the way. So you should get 99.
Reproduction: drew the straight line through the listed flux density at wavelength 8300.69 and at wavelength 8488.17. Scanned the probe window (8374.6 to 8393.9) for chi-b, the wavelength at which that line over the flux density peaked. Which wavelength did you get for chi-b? 8389.07 Ang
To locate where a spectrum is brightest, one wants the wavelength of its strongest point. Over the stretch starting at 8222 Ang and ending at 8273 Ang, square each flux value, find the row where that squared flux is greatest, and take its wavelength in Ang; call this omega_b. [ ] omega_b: 8222.69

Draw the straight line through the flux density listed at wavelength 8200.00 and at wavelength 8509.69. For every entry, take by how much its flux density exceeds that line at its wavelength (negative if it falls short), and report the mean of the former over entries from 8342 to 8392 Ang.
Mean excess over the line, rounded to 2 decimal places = -0.12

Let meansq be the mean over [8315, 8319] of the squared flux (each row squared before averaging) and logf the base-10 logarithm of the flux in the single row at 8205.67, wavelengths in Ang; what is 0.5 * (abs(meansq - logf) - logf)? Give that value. 7.8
